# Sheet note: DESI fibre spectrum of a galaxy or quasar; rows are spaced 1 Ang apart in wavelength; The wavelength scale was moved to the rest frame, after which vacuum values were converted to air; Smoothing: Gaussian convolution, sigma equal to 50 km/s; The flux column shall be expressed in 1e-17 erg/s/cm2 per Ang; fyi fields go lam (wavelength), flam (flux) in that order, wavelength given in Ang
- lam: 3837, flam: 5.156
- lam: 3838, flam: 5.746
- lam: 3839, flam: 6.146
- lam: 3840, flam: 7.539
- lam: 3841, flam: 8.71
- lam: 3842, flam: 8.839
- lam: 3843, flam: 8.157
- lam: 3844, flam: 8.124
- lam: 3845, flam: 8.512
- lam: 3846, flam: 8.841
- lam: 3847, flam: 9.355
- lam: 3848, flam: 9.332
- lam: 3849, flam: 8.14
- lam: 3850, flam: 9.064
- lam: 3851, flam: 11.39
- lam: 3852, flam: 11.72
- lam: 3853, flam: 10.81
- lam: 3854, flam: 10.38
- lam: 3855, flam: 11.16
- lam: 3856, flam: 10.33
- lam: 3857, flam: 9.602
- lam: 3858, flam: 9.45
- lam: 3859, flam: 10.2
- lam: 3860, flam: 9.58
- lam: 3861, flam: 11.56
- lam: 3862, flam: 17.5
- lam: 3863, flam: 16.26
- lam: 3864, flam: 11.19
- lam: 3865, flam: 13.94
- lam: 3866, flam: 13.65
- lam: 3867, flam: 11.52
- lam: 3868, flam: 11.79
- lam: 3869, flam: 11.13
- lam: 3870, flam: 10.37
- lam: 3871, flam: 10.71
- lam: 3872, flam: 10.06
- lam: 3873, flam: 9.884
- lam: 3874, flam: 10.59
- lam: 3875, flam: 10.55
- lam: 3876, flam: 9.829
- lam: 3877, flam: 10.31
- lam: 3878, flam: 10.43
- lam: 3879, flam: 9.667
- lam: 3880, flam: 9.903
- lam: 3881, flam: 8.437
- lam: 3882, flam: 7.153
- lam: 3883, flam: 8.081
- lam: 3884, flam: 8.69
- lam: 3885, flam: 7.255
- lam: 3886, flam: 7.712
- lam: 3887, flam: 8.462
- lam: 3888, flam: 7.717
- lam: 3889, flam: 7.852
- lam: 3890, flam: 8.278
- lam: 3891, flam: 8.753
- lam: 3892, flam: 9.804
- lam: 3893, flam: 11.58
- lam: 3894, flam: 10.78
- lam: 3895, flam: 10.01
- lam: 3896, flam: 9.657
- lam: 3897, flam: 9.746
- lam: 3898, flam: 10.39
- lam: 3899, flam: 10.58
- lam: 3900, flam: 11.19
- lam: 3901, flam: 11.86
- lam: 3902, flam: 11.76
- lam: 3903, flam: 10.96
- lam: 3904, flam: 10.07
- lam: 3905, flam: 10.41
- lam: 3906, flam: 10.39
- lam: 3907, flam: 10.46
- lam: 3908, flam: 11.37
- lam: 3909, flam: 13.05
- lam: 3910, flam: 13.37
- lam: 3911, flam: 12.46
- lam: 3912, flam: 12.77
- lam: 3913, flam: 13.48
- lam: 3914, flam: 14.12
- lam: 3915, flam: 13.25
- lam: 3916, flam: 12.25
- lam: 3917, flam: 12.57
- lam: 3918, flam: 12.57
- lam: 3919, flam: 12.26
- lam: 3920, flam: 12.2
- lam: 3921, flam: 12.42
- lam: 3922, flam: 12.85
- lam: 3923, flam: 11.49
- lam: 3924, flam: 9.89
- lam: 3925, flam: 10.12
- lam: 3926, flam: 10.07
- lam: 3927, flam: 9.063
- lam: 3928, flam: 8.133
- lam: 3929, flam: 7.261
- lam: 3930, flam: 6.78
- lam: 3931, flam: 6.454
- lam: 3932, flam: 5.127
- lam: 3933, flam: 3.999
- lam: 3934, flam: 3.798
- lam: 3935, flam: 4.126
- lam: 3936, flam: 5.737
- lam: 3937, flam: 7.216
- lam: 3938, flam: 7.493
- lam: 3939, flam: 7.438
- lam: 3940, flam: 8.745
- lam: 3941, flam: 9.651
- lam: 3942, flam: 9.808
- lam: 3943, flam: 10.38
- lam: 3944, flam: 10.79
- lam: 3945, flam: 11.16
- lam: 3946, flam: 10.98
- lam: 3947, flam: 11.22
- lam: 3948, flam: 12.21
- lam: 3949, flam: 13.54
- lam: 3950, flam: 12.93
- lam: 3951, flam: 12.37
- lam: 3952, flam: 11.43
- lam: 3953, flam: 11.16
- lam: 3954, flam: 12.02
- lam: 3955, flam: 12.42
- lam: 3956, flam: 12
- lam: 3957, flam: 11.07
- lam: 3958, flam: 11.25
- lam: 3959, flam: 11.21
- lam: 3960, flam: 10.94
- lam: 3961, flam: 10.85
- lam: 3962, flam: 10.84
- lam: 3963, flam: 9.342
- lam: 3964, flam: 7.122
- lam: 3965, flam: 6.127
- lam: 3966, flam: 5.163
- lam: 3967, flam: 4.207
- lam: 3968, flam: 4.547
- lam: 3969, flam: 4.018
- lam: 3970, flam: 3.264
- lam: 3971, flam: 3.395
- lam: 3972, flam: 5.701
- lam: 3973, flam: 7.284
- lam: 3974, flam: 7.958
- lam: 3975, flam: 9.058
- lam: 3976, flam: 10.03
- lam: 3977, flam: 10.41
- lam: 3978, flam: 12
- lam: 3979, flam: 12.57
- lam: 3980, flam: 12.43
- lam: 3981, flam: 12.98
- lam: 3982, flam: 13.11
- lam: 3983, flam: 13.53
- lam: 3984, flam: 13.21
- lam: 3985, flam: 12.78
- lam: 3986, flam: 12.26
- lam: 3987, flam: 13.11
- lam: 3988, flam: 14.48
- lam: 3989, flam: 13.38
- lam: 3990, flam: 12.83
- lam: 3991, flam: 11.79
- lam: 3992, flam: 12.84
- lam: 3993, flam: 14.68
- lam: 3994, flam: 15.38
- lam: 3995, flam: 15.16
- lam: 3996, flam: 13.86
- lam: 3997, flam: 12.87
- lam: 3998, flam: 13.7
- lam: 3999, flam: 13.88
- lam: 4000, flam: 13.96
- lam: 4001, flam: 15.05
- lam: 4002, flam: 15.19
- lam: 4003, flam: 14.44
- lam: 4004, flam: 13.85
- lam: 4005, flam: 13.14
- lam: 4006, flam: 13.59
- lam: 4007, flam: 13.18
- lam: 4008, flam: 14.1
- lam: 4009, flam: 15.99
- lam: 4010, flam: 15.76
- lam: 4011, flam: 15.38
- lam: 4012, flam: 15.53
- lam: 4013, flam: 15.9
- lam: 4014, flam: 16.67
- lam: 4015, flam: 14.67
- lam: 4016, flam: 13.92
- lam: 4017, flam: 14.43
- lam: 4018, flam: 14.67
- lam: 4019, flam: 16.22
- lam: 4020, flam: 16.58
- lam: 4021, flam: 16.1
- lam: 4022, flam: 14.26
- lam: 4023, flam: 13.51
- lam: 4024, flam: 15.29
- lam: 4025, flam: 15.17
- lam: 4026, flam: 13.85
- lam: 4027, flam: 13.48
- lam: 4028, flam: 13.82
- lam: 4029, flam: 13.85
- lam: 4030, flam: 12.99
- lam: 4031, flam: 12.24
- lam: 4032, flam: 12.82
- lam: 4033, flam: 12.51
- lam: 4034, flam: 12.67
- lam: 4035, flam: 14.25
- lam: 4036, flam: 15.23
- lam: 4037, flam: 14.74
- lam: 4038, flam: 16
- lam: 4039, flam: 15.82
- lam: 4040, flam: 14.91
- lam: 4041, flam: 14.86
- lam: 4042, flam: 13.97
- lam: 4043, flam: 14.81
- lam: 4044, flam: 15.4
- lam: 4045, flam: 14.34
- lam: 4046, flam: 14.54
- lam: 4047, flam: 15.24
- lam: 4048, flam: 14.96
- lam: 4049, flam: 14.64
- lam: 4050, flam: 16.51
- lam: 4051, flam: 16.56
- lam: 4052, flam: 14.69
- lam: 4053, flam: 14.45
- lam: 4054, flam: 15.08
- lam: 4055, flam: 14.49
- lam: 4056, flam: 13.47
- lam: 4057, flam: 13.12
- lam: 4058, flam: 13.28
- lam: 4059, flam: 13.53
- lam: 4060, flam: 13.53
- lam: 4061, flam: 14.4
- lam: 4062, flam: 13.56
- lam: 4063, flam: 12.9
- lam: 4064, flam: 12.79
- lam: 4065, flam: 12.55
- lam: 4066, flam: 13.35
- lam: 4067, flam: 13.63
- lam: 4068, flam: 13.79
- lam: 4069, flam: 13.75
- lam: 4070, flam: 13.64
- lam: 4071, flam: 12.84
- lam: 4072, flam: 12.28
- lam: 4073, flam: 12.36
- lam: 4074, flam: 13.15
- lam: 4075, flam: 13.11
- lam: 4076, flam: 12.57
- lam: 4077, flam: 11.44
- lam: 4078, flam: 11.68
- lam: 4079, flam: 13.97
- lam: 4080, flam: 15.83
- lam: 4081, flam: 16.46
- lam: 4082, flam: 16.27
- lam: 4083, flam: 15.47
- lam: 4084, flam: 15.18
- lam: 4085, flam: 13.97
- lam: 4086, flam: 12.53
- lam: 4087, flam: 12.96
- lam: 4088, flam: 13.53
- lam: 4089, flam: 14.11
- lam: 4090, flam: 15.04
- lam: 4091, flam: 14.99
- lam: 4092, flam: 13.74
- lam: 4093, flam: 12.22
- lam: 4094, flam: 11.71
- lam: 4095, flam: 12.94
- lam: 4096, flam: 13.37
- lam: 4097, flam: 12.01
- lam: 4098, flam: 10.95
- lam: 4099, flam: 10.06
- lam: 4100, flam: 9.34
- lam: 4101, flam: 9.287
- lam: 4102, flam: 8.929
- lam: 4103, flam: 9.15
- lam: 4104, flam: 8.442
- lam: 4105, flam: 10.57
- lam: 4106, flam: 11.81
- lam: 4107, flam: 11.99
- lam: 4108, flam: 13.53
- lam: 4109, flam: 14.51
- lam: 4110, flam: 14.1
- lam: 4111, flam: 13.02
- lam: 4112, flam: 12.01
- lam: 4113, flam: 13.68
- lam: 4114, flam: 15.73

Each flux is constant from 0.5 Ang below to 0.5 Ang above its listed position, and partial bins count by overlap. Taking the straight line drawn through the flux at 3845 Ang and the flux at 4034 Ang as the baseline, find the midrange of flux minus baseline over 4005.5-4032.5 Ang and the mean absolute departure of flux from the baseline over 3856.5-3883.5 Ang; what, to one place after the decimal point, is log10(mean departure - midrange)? -1.1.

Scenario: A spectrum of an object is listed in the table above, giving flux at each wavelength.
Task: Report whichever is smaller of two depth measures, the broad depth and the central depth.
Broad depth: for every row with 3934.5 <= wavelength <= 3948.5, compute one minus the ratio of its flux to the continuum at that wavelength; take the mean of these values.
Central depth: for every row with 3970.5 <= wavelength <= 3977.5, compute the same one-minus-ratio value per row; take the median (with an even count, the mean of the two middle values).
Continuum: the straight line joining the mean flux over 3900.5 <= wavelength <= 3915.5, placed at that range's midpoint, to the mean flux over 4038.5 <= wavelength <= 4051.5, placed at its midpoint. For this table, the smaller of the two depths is 0.29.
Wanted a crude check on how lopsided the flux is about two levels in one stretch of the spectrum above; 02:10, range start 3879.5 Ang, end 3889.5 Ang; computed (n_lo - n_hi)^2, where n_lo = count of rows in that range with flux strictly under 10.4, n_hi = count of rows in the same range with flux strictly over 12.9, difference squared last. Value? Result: 100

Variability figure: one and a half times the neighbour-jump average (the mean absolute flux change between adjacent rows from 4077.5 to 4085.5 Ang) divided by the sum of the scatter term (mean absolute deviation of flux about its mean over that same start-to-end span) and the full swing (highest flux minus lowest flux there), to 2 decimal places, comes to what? 0.26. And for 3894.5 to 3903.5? 0.23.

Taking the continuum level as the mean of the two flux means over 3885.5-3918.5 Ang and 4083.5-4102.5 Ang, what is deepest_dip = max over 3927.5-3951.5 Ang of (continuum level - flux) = 7.9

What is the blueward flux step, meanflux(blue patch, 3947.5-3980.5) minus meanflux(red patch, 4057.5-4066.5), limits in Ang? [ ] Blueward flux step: -3.9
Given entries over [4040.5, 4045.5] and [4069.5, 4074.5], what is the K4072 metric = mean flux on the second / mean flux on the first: 0.88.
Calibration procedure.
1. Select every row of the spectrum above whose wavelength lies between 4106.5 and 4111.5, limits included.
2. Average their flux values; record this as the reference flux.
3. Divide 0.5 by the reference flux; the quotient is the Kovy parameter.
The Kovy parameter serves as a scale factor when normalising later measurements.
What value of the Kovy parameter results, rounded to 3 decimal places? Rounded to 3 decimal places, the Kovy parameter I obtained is 0.037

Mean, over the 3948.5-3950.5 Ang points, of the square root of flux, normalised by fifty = 0.073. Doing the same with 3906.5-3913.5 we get 0.070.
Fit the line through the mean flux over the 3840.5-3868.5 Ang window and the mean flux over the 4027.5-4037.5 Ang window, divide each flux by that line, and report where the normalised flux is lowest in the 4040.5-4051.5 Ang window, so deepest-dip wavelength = 4042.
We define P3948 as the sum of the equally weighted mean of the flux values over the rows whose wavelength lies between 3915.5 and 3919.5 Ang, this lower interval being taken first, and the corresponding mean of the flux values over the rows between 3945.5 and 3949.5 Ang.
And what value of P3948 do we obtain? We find 24.4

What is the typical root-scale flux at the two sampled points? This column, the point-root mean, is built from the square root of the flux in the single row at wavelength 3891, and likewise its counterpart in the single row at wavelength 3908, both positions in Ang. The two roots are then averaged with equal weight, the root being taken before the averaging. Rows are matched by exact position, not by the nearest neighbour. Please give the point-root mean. 3.17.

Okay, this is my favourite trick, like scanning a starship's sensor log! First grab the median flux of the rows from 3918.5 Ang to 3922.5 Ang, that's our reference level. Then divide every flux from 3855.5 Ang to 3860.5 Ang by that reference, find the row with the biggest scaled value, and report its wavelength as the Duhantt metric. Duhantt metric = 3856 Ang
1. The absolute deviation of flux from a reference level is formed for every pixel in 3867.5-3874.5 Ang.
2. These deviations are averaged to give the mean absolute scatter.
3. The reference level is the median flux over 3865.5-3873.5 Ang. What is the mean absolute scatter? 1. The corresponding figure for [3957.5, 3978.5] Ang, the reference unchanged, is 3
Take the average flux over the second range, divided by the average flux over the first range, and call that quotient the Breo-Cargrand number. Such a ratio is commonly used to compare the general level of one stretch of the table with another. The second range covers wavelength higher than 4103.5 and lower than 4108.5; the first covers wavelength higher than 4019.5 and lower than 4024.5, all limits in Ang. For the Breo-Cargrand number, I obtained 0.74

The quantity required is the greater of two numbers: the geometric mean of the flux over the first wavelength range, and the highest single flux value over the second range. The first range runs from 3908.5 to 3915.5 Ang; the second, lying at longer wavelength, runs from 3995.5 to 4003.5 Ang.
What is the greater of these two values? 15.2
